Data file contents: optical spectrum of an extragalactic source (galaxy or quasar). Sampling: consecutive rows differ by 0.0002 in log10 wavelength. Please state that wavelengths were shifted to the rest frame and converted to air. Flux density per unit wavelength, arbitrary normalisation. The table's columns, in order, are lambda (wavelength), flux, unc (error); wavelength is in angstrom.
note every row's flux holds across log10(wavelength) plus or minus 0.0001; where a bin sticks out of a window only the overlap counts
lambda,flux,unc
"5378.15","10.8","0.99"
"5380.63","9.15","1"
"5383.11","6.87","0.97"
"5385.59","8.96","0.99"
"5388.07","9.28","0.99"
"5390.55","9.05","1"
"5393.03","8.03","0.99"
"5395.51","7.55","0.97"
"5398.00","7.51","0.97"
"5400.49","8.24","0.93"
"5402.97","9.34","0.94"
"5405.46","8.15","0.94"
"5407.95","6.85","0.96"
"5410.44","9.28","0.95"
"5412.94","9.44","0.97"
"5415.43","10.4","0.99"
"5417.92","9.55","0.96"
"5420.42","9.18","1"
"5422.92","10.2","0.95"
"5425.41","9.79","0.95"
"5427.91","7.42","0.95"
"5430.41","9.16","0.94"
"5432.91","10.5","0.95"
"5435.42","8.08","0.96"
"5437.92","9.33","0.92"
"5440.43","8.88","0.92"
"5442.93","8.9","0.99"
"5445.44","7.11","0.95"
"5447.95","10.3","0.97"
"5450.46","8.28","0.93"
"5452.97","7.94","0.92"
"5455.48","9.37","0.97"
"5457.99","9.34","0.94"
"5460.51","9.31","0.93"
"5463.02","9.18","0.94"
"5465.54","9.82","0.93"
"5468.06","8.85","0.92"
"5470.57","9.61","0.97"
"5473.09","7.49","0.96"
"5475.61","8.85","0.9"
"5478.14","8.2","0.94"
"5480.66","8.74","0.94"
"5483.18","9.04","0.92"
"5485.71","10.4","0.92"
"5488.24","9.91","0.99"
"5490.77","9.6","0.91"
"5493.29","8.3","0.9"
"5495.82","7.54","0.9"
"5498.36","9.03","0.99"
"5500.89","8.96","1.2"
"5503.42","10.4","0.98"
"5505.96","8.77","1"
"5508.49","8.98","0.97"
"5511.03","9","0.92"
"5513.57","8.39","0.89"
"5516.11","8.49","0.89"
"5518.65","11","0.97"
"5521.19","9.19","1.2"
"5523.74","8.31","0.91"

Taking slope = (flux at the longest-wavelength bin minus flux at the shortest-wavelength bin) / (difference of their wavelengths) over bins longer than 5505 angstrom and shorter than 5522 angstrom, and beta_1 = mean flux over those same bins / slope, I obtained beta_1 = 331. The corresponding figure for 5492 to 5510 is 198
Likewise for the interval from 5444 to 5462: 60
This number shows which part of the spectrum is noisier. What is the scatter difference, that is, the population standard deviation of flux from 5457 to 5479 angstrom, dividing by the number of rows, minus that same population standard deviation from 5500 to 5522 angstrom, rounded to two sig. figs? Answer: -0.14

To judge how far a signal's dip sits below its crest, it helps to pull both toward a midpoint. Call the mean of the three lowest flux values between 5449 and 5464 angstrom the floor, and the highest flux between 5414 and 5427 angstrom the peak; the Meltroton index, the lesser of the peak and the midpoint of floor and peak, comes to 9.43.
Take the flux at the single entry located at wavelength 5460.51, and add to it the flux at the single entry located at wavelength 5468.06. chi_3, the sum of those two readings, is 18.2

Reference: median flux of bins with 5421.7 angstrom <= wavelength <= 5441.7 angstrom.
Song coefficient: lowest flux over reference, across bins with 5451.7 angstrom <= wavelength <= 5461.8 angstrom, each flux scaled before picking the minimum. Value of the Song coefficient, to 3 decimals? 0.859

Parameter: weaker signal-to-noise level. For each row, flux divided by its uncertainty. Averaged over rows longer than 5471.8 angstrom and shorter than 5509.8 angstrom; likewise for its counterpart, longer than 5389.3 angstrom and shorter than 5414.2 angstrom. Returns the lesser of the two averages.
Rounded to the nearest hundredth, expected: 8.68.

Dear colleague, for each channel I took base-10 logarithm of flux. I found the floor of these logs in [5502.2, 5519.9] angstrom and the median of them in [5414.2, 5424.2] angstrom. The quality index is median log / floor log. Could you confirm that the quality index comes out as 1.08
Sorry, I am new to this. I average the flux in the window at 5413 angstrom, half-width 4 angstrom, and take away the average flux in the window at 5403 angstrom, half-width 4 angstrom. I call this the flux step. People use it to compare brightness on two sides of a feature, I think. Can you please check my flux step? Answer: 1.1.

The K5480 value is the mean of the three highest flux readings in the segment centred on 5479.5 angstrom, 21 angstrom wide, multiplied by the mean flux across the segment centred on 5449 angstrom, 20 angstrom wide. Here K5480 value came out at 87.4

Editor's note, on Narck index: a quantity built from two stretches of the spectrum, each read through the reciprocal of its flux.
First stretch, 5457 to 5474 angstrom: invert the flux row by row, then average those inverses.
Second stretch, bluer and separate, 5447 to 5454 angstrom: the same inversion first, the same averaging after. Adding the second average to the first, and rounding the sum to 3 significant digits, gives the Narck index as 0.225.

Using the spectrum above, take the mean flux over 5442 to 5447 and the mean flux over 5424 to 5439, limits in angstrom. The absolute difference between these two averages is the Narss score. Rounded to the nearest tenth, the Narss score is 1.0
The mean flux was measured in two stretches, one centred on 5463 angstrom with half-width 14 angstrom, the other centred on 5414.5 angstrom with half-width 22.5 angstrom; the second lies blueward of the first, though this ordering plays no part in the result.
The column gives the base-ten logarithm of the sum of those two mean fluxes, 1.25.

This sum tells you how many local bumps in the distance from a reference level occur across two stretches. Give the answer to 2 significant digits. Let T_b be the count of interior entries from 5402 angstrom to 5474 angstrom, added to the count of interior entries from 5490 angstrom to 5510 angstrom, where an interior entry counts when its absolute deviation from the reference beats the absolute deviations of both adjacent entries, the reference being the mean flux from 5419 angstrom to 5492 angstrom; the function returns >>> 10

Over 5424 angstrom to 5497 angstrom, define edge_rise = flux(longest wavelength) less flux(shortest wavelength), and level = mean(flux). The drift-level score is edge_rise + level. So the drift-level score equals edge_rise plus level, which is 6.7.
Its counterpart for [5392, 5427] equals 10.6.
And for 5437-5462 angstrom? 8.9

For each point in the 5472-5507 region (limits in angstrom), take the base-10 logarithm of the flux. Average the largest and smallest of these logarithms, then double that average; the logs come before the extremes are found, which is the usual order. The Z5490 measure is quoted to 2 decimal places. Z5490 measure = 1.89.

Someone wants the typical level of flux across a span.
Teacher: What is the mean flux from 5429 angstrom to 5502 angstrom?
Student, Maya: 9.0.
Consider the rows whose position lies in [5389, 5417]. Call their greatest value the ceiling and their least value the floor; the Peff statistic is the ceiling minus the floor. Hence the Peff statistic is 3.55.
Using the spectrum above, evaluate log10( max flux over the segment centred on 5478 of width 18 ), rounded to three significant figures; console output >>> 1.02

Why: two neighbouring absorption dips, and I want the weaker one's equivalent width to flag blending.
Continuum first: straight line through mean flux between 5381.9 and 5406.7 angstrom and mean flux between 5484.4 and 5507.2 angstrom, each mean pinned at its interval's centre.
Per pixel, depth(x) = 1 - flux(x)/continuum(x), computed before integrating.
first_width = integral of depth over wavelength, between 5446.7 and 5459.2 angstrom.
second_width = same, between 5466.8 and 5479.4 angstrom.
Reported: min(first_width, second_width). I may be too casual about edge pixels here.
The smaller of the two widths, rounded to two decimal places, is -0.31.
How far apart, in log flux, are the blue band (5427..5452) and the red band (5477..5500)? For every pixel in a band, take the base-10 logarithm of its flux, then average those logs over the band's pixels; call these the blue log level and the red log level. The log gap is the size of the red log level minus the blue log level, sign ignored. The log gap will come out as 0.010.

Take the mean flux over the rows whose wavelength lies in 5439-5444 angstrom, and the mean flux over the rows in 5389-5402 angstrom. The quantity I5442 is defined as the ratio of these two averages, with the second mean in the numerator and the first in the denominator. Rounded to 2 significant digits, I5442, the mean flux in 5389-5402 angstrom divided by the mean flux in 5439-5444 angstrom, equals 0.91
